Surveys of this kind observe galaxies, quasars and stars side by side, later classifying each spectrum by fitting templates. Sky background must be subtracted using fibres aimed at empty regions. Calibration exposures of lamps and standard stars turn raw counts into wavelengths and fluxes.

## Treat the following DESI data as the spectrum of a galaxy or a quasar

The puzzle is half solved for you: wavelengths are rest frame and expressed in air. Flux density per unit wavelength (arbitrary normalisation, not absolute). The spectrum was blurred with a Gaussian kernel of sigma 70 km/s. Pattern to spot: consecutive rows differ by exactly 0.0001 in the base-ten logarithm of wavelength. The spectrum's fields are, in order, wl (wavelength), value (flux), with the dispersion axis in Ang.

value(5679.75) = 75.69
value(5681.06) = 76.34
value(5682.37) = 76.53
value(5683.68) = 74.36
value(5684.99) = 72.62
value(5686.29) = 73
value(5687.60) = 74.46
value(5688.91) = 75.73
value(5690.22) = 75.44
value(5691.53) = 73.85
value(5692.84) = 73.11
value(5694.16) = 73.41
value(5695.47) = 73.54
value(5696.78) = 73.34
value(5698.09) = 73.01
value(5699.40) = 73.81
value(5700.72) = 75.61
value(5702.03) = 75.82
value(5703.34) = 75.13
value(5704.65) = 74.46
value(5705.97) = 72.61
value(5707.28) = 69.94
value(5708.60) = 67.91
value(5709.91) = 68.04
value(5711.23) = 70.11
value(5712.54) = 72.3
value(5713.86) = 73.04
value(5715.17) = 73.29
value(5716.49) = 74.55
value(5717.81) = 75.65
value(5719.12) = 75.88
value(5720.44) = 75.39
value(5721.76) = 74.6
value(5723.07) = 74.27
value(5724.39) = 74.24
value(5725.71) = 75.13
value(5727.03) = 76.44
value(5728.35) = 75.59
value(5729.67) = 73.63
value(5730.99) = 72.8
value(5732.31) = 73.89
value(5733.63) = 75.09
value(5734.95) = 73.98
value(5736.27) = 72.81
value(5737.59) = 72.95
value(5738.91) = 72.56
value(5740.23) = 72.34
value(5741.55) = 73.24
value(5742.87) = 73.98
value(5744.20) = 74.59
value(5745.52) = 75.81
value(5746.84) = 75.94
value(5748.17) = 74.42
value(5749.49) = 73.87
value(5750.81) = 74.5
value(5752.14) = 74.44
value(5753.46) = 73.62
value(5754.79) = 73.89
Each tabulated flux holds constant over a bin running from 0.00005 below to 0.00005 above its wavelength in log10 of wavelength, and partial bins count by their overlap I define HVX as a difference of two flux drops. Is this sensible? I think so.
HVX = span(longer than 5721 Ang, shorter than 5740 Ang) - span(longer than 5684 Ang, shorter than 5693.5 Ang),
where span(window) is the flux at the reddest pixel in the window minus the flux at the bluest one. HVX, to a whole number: -3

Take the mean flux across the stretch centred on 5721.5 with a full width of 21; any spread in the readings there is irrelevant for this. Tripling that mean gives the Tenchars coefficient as 223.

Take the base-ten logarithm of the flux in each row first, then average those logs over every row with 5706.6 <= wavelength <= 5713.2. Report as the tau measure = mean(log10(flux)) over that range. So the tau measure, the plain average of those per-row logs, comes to 1.84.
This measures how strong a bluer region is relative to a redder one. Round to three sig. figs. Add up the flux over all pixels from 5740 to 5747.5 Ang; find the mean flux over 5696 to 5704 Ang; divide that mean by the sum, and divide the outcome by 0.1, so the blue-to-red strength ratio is 1.67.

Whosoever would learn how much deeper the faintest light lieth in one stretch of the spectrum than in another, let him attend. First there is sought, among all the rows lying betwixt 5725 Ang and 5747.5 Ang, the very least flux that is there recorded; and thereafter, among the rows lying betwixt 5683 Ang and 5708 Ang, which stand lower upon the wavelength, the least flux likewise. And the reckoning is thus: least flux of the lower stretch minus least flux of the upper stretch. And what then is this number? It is -2.4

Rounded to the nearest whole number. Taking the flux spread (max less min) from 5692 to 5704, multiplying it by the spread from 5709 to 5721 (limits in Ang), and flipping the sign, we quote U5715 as -22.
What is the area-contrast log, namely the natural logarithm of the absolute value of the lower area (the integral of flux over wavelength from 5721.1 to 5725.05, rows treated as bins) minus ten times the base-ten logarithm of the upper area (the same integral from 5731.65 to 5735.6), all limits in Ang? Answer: 5.596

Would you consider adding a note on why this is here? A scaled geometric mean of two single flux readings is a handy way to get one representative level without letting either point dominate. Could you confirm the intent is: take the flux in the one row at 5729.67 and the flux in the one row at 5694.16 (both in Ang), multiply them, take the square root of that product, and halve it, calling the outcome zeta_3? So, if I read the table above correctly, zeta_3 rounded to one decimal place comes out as 36.8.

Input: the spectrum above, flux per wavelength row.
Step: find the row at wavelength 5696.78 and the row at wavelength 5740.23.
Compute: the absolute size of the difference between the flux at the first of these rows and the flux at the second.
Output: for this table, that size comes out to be 1.0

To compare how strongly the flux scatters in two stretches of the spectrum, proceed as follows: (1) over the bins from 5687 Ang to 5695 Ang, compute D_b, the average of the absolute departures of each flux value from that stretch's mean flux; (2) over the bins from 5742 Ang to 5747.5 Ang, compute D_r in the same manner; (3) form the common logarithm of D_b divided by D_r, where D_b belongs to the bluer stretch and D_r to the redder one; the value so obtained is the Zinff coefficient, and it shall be 0.0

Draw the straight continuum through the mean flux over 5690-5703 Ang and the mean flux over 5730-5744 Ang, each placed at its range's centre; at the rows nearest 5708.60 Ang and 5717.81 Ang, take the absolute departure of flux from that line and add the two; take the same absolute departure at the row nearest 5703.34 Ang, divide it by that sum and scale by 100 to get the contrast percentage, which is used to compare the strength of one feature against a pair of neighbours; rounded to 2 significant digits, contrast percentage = 15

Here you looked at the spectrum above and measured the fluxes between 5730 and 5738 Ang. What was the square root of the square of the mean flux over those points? 73.6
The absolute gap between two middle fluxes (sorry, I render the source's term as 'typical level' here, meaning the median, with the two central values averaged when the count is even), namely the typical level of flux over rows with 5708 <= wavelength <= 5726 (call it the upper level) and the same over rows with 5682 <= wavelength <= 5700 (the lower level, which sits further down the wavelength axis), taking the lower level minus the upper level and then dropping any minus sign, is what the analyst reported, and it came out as 0.58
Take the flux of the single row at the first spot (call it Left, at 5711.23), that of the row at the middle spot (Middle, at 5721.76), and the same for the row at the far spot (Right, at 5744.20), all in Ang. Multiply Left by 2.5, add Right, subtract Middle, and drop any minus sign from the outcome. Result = 175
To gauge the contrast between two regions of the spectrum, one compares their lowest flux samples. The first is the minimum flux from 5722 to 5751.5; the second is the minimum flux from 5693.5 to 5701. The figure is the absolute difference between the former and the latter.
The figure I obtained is 0.67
